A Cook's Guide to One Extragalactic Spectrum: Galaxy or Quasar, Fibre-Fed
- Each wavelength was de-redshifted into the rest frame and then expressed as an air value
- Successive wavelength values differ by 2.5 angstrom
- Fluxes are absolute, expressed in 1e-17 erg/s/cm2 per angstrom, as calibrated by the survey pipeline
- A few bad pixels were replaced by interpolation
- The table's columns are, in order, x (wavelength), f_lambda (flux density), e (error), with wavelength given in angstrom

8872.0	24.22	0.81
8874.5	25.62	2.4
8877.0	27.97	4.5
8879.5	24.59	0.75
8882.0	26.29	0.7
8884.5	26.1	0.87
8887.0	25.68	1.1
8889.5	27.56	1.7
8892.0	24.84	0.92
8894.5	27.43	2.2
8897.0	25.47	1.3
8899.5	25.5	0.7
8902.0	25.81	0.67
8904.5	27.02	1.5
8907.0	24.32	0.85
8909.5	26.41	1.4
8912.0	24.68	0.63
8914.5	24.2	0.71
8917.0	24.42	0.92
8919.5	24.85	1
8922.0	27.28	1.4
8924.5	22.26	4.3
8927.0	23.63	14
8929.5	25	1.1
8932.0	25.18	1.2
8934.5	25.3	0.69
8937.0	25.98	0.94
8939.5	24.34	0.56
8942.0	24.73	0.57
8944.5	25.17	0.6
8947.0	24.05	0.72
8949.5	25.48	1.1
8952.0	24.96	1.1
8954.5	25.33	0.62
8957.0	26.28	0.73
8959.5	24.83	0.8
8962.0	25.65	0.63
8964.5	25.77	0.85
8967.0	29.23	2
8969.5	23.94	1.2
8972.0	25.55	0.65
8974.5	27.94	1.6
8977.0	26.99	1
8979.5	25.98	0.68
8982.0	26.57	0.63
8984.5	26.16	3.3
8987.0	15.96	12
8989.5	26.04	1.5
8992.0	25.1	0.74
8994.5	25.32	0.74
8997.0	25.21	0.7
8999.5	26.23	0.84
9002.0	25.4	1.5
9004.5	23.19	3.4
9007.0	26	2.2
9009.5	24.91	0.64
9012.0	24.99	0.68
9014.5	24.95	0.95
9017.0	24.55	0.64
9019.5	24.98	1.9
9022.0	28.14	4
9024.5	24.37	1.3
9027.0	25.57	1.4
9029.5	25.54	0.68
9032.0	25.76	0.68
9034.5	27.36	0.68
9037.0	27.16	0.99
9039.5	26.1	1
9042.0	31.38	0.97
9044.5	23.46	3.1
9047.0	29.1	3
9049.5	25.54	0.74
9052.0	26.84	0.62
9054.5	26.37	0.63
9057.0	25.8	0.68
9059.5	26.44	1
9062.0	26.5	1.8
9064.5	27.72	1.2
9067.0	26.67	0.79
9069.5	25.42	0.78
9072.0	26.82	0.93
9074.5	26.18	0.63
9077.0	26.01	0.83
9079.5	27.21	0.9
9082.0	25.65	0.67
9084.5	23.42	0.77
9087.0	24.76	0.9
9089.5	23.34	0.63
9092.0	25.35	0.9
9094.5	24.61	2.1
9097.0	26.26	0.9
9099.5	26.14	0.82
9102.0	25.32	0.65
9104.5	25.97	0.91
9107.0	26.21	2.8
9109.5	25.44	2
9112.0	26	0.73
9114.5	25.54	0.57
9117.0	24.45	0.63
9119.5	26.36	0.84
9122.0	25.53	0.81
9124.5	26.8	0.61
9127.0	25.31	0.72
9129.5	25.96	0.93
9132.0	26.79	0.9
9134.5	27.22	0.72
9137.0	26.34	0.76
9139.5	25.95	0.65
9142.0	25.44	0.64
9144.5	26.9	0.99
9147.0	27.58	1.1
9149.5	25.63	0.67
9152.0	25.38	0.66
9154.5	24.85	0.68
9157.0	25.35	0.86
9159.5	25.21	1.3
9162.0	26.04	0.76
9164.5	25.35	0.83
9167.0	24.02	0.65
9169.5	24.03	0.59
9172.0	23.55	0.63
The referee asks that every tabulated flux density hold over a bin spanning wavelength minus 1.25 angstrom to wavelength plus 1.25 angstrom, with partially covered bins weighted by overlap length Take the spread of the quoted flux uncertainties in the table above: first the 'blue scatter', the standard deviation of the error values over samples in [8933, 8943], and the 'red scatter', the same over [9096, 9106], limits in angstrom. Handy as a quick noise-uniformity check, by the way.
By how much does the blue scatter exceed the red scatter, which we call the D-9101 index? 0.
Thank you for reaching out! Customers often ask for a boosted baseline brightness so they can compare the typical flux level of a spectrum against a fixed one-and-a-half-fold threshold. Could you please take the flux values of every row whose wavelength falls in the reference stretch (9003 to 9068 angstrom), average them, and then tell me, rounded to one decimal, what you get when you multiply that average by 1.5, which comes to 39.2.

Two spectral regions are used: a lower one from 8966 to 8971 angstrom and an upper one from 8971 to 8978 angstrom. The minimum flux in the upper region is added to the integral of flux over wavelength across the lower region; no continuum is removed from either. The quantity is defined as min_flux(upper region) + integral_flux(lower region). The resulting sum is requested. 158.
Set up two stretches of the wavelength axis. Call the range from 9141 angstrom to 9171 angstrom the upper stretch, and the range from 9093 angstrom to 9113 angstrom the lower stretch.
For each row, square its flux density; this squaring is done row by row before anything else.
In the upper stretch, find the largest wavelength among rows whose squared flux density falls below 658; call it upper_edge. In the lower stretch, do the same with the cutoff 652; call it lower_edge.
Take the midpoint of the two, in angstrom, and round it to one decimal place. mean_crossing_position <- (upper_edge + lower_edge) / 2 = 9139.5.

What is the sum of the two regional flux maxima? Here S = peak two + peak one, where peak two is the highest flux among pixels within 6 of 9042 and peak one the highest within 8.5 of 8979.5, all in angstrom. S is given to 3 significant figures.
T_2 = 59.3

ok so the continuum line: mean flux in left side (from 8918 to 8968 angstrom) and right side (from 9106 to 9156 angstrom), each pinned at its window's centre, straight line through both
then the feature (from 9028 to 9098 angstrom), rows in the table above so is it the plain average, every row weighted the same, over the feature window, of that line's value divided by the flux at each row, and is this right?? 0.99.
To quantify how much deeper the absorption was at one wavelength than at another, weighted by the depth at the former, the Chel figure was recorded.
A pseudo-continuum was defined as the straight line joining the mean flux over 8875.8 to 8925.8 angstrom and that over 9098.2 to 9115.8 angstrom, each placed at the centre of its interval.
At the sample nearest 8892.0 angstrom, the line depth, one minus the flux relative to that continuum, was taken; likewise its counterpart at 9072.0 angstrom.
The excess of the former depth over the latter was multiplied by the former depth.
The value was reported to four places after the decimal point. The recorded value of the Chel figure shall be 0.0022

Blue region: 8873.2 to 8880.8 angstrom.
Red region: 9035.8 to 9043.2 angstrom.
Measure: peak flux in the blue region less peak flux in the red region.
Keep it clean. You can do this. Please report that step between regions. -3.4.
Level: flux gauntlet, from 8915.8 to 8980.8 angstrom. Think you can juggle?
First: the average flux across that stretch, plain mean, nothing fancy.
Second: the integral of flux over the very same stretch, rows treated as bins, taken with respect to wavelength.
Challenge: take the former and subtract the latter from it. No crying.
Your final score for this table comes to -1625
